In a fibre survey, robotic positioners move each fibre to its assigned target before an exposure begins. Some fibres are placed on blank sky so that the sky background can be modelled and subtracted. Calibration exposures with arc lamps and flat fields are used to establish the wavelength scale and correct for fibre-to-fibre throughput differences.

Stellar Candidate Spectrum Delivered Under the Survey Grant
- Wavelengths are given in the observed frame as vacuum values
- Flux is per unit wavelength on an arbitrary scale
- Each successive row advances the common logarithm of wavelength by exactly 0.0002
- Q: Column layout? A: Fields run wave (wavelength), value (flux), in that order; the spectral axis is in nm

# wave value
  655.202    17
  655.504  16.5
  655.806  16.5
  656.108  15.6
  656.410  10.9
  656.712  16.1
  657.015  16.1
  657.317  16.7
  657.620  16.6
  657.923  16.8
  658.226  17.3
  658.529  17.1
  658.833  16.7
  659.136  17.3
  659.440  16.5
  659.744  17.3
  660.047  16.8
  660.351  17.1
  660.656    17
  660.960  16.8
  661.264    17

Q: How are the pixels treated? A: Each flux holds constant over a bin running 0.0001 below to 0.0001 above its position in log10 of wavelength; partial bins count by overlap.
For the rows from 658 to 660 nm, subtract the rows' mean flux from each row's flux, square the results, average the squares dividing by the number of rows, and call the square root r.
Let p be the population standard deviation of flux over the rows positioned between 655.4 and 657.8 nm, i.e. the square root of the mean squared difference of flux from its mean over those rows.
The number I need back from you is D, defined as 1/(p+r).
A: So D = 0.47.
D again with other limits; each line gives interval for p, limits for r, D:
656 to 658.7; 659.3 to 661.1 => 0.48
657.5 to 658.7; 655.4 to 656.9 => 0.42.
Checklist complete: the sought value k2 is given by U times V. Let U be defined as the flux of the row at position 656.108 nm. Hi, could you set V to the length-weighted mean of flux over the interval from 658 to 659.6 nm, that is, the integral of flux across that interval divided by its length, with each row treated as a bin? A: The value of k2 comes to 265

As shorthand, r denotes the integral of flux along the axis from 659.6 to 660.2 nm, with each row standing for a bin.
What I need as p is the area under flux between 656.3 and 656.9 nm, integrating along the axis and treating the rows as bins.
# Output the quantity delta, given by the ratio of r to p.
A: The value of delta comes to 1.23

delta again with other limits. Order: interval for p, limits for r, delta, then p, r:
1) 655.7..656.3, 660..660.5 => 0.90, 9.4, 8.5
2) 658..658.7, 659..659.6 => 0.84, 12.0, 10.1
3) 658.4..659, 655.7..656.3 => 0.93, 10.1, 9.4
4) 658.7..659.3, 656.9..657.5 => 0.97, 10.2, 9.9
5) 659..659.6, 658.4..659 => 1.00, 10.1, 10.1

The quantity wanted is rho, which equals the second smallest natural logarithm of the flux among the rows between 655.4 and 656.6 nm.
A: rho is 2.75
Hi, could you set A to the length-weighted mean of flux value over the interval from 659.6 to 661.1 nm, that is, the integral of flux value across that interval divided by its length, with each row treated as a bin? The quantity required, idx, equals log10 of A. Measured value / 1.23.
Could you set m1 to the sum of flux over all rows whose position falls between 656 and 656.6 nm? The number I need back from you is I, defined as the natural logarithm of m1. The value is 3.277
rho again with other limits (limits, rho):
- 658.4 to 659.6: 2.82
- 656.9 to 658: 2.81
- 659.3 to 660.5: 2.82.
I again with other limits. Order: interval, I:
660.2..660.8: 3.529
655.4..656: 3.497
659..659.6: 3.520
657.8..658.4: 3.529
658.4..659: 3.520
